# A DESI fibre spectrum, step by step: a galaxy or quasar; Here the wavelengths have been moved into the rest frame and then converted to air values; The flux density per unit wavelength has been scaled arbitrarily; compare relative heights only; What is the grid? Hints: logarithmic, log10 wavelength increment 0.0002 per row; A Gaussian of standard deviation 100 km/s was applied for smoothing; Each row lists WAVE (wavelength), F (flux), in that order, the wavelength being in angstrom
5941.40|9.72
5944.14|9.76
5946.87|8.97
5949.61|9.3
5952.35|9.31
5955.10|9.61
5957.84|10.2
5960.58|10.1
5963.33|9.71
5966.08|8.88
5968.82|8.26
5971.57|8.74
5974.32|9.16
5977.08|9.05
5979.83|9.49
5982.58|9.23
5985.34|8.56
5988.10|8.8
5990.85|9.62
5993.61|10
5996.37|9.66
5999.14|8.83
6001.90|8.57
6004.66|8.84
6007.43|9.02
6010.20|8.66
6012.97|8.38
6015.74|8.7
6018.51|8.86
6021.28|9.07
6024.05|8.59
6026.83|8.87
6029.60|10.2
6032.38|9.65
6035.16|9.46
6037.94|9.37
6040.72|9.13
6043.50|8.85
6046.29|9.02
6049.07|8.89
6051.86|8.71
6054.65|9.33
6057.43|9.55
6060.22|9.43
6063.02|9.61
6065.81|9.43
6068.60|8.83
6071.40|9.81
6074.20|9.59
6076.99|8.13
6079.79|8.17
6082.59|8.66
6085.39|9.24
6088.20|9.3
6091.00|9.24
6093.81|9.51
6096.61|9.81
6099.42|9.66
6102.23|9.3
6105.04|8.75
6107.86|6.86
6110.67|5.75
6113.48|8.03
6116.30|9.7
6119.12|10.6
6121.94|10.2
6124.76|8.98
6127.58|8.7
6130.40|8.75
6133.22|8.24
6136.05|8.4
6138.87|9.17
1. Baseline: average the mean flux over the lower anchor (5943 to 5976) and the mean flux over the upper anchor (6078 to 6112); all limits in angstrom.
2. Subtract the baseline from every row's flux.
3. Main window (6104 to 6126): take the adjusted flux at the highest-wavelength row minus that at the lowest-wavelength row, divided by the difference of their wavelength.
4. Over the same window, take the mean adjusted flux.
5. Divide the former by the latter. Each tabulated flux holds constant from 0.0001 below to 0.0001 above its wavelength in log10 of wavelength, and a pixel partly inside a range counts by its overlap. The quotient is -0.03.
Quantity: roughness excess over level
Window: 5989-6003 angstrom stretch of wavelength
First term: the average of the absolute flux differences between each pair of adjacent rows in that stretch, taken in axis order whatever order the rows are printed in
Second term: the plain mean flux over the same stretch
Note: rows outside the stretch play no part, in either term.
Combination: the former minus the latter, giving -8.88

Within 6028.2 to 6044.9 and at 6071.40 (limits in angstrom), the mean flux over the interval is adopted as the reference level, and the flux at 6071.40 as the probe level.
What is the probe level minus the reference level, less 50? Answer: -49.63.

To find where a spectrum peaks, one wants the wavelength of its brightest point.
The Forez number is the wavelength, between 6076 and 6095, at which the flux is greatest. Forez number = 6093.81 angstrom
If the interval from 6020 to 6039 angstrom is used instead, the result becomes 6029.60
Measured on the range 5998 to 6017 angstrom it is 6007.43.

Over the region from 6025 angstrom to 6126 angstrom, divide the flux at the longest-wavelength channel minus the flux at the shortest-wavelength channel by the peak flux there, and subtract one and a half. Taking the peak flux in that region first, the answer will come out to -1.49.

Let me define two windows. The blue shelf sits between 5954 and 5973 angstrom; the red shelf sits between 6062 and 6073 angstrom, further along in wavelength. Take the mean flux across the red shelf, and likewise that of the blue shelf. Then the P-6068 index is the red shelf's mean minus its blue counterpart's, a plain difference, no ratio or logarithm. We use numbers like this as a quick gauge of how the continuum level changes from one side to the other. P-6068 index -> 0.06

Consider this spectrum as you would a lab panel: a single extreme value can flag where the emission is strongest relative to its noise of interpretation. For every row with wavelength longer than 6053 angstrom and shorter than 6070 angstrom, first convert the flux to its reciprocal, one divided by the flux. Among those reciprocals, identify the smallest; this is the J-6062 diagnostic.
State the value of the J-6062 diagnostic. 0.104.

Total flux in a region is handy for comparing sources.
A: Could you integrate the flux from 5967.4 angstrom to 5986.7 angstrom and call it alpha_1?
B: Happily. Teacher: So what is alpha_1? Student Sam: 172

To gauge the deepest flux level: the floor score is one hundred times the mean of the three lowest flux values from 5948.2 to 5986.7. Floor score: 852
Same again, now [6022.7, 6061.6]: 872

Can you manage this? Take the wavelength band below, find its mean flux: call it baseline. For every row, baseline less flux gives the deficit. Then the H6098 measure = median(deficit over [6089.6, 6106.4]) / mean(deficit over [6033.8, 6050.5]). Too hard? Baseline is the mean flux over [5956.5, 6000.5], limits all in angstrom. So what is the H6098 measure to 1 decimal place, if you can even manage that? -0.9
